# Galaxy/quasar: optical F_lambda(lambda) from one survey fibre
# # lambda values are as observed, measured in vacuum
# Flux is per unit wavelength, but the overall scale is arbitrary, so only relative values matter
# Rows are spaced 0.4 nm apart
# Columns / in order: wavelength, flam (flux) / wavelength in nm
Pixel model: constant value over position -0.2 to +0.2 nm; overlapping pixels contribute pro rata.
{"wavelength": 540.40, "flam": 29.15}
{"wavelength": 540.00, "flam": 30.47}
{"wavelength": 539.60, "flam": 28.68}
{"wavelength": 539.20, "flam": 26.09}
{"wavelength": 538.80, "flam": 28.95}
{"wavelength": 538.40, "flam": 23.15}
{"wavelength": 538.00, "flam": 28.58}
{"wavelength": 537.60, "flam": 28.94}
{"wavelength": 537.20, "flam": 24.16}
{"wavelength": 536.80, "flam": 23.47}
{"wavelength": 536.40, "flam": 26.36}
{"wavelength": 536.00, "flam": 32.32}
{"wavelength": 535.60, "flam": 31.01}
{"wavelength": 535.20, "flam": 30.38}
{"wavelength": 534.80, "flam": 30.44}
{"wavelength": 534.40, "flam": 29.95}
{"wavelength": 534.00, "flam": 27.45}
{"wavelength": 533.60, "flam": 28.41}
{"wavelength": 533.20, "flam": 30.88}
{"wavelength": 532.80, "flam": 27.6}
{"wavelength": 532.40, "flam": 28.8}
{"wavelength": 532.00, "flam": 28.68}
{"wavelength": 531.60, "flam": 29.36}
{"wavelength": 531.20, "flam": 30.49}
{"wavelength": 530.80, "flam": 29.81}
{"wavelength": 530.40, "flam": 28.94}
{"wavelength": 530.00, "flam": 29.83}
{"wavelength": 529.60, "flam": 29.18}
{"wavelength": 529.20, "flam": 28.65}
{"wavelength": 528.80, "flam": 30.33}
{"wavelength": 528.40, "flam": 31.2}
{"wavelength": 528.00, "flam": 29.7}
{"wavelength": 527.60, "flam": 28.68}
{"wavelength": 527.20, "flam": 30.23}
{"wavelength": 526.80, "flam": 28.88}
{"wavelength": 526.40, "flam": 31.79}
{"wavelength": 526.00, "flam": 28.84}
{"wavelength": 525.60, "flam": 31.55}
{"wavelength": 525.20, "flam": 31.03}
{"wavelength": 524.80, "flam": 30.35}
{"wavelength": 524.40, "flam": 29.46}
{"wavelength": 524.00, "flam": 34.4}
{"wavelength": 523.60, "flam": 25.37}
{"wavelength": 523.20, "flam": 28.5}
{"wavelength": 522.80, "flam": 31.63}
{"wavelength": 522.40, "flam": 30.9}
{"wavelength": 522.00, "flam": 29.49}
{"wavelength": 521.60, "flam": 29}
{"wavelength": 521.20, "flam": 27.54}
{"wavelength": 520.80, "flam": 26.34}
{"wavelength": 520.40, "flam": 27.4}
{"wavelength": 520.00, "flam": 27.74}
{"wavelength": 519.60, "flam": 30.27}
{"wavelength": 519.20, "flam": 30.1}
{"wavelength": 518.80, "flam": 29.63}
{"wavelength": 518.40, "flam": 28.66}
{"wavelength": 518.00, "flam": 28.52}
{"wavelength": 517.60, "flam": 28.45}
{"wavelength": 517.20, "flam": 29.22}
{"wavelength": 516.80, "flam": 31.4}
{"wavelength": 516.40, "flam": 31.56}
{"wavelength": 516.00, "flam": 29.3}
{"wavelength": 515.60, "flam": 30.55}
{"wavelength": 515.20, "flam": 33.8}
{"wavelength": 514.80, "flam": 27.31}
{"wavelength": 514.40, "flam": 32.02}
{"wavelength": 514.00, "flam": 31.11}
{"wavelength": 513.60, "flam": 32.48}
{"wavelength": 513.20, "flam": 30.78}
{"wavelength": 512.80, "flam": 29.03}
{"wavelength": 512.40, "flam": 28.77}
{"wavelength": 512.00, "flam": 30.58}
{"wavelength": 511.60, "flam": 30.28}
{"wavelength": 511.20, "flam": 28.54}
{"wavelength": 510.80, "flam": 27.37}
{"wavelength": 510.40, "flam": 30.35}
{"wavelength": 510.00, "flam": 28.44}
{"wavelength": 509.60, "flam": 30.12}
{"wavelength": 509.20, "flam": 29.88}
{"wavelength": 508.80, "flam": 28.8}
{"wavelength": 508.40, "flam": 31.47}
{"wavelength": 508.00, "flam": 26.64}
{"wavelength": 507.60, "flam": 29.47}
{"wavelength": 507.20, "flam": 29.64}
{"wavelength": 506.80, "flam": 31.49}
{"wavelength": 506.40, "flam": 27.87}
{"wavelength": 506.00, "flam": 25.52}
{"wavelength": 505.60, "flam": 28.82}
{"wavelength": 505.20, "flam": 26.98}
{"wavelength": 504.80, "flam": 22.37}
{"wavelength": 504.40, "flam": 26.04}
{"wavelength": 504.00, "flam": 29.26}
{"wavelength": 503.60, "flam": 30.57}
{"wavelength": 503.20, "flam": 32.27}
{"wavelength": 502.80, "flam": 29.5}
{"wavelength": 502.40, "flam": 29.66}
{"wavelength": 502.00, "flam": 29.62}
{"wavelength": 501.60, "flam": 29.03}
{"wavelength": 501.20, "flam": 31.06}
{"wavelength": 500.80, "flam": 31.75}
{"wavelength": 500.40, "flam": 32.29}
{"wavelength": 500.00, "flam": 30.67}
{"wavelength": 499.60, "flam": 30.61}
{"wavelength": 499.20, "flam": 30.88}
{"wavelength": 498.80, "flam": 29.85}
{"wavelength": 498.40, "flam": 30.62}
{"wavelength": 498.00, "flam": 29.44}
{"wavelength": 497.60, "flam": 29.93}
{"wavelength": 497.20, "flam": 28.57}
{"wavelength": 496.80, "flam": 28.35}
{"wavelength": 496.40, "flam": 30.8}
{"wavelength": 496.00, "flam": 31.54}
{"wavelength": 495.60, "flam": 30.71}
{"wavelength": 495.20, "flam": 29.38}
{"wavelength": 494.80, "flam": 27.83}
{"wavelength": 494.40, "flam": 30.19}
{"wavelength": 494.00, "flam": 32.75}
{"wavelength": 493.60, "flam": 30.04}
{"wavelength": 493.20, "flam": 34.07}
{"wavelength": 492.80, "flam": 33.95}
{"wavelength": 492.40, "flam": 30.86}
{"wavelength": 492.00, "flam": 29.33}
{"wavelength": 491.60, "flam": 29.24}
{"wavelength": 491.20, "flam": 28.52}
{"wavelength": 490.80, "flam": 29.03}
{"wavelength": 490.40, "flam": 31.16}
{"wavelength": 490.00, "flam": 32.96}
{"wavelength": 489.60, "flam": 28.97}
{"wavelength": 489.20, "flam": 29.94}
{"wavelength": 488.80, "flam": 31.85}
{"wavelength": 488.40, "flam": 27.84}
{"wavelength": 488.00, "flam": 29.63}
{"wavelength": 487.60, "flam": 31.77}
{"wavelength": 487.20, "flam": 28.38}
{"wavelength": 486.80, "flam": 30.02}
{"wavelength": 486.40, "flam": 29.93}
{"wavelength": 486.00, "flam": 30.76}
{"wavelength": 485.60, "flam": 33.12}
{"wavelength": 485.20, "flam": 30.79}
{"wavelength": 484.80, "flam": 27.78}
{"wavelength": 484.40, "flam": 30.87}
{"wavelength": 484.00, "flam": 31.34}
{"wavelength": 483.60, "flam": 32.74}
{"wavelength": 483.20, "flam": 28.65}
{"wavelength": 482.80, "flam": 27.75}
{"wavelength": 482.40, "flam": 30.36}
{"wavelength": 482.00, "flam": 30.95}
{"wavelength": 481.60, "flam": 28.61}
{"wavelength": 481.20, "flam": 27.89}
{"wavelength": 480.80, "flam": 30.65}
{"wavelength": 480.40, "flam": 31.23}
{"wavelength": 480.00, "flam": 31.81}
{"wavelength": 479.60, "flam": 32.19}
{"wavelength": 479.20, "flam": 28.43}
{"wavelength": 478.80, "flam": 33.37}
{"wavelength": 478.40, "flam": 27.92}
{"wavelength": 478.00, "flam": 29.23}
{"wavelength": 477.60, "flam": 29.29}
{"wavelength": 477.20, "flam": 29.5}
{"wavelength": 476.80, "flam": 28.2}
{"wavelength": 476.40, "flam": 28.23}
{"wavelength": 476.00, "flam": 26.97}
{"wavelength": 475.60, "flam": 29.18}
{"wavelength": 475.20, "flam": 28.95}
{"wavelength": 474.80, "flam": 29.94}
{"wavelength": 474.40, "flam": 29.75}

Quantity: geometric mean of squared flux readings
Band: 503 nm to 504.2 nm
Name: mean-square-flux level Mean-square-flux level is 941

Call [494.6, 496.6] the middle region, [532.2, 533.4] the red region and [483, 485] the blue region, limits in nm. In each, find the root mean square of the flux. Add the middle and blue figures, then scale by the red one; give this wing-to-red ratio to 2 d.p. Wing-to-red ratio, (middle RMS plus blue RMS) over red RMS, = 2.07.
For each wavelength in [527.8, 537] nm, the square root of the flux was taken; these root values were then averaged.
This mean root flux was 5.41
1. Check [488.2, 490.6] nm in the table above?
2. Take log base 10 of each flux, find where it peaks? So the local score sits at 490.00 nm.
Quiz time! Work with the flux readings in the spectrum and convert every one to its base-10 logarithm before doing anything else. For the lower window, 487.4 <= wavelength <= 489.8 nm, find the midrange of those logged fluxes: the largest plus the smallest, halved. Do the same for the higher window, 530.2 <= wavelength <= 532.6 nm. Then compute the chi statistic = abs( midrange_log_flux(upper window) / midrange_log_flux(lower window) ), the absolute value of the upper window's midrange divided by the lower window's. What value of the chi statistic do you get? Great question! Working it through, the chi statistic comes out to 1.00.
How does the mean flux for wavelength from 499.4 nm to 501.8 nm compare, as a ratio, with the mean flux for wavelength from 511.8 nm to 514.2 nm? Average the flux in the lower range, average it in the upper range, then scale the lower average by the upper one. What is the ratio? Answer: 1.015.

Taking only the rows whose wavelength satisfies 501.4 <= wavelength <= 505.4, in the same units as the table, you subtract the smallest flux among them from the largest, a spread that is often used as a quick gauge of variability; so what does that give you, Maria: 9.9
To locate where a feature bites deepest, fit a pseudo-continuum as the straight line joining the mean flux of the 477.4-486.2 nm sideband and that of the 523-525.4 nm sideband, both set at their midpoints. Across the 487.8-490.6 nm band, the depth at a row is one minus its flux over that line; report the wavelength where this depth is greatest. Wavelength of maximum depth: 488.40 nm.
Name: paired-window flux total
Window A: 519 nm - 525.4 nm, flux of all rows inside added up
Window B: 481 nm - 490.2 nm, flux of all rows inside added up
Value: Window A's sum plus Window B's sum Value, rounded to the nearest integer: 1162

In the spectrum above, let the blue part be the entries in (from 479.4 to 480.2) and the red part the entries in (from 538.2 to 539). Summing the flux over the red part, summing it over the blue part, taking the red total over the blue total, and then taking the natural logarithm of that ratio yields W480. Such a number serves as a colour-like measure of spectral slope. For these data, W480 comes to -0.21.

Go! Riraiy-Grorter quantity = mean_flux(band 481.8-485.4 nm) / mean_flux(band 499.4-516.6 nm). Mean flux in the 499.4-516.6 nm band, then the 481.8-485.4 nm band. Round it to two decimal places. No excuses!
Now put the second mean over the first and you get 1.02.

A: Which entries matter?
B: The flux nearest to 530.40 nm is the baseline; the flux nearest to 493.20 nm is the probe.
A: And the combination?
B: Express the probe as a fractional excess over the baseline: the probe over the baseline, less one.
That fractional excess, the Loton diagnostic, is 0.18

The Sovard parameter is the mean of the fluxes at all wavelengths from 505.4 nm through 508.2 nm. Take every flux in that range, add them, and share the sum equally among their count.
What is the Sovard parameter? 28.5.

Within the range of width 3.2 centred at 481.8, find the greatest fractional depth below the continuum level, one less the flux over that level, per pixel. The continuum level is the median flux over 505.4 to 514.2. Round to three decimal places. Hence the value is 0.061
